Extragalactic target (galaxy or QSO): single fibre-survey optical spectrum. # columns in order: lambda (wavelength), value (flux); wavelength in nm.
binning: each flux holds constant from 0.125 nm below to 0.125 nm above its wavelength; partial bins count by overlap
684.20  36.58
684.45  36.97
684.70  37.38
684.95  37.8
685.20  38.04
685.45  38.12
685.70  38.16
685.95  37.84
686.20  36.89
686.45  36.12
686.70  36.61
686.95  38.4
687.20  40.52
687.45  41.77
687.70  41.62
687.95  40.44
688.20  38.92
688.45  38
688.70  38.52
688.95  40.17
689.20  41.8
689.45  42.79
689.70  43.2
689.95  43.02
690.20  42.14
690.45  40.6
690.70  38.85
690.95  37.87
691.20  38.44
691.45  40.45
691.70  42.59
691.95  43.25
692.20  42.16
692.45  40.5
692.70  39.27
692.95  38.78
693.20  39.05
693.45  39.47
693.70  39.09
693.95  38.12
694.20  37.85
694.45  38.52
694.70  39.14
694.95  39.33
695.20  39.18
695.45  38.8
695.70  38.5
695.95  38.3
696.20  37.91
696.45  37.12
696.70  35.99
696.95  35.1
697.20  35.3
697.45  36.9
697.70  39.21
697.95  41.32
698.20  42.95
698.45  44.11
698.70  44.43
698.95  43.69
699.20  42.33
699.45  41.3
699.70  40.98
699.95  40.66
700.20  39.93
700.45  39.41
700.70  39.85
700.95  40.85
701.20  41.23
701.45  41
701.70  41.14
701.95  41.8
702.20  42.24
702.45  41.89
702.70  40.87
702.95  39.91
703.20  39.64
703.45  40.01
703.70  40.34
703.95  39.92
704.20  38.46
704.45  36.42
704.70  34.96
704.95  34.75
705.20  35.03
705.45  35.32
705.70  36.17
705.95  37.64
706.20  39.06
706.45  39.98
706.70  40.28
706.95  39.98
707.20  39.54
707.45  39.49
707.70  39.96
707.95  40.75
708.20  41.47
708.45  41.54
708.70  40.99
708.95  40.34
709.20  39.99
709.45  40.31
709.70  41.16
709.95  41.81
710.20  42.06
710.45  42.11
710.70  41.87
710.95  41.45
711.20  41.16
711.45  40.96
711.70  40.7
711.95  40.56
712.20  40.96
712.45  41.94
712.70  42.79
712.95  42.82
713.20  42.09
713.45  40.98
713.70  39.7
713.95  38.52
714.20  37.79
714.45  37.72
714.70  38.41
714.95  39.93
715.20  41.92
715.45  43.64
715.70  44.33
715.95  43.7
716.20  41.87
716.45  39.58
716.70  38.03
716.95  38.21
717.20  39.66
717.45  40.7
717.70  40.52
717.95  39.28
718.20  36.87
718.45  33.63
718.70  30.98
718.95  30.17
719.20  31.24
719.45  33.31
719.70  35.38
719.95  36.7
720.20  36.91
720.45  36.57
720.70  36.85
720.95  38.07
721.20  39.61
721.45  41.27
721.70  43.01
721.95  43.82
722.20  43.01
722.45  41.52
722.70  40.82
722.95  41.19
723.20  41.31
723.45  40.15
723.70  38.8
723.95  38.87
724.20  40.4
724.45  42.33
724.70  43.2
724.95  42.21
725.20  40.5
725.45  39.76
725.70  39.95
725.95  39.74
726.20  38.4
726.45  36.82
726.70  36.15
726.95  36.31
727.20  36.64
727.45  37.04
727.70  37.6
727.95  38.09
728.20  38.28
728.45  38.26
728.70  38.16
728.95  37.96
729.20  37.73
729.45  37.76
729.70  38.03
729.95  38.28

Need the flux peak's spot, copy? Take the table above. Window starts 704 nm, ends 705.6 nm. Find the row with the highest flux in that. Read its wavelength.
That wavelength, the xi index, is 704.20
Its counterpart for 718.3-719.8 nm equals 719.70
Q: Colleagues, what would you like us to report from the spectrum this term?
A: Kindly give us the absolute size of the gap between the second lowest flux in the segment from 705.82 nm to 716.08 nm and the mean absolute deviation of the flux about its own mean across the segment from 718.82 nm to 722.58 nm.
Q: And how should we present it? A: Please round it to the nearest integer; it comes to 34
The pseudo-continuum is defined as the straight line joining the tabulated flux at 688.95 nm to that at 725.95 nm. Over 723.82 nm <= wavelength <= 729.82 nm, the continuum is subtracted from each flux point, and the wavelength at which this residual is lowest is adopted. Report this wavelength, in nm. 726.70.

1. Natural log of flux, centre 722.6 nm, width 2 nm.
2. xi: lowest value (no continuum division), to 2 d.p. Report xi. 3.69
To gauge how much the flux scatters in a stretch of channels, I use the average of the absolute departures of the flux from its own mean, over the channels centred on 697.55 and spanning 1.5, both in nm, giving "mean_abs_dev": 2.7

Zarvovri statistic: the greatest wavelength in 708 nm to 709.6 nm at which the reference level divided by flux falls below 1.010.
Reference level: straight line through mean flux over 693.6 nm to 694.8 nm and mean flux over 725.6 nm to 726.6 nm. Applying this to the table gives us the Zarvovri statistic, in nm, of 709.45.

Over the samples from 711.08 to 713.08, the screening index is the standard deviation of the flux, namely 0.9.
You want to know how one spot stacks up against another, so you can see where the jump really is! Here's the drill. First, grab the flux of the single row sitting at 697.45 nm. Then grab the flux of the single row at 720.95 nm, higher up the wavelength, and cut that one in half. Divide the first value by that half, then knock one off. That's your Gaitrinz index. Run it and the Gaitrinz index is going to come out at 0.94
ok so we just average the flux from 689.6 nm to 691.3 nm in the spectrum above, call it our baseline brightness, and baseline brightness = 40.6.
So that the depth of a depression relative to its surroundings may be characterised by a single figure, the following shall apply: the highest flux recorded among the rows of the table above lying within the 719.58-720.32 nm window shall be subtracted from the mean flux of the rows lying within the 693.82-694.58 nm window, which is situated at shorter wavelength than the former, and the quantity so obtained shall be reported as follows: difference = 1.3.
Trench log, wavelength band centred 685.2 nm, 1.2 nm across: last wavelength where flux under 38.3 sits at 685.70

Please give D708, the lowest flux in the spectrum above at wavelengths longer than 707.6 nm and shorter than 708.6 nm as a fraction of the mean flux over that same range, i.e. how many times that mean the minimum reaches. 0.976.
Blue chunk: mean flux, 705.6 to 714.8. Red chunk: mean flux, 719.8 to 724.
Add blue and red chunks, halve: 40.2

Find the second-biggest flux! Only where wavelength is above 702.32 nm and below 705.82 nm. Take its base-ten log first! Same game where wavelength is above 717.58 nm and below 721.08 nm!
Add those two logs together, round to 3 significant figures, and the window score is 3.21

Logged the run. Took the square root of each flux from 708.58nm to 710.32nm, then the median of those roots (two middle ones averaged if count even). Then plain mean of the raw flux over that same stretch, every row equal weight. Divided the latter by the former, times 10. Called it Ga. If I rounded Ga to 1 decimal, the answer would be 64.0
